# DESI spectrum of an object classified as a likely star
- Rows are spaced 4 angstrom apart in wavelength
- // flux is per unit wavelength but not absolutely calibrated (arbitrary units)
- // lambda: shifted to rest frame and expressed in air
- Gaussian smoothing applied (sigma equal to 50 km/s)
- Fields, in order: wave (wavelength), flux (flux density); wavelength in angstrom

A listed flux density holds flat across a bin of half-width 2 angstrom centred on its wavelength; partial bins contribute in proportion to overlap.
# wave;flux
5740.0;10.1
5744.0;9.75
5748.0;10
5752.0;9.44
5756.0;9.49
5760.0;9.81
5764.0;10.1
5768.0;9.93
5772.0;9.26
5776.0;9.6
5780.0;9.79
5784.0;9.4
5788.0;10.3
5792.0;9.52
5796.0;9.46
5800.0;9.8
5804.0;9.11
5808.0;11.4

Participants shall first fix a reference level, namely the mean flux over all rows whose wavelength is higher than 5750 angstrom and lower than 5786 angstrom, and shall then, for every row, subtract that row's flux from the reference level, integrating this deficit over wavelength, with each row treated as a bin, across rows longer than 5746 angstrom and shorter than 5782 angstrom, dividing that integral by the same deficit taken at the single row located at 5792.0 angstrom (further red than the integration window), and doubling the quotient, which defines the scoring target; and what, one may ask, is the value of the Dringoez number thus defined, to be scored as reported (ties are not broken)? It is -38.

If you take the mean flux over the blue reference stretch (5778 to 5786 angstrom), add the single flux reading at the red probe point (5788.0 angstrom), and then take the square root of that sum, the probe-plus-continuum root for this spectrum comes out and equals 4.46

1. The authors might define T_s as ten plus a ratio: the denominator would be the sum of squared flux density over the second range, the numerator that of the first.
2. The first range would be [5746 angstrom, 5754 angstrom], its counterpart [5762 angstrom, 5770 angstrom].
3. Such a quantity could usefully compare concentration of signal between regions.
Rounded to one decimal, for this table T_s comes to 10.9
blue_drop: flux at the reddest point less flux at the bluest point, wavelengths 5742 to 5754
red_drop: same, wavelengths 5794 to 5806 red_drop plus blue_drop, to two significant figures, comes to -0.66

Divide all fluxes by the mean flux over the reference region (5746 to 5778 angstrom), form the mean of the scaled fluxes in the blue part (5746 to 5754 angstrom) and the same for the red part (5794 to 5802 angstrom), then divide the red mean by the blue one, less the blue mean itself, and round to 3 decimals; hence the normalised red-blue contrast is -0.011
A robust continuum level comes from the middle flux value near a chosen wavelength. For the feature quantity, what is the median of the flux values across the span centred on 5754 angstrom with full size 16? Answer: 9.65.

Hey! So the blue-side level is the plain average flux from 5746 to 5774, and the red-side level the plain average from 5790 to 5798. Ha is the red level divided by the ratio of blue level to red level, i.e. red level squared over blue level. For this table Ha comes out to 9.27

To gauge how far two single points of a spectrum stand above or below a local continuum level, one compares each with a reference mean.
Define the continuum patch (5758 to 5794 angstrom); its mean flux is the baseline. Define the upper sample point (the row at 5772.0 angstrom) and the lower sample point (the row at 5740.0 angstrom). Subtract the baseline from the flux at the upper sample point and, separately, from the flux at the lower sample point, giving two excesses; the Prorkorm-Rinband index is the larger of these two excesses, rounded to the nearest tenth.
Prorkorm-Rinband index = 0.4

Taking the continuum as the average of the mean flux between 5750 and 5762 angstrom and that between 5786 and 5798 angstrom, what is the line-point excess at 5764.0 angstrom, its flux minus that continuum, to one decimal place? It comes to 0.4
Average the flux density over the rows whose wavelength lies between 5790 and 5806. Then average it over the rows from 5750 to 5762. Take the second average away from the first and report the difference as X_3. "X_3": -0.11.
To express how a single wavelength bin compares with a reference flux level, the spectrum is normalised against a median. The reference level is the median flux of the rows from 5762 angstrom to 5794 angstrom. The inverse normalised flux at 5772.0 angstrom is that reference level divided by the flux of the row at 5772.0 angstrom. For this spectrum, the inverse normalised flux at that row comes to 1.05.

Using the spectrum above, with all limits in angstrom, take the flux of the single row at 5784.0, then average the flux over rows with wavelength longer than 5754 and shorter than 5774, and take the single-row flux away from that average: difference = 0.32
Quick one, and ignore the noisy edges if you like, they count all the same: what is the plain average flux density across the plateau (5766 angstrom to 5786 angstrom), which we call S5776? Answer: 9.60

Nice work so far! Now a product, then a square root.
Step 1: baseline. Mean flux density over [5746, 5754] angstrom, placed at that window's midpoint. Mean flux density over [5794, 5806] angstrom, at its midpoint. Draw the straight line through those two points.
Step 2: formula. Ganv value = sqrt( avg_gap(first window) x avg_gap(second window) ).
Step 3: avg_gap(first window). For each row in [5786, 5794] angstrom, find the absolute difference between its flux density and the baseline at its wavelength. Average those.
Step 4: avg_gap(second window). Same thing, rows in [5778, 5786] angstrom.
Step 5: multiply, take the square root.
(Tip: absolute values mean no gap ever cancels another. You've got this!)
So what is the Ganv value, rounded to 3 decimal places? 0.272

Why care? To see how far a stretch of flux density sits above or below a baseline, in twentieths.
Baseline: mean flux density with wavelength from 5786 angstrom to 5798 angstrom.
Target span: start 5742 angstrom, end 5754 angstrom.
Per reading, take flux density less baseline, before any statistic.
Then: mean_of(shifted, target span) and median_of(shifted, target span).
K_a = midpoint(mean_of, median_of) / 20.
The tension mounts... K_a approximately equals -0.0010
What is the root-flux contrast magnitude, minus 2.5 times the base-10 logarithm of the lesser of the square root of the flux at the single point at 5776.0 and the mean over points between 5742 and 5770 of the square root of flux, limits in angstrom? -1.228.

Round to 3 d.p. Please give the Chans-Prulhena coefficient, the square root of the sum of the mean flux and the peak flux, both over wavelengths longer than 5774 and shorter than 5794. 4.475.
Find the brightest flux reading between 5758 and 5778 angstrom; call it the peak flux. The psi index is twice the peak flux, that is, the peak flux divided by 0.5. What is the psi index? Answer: 20.20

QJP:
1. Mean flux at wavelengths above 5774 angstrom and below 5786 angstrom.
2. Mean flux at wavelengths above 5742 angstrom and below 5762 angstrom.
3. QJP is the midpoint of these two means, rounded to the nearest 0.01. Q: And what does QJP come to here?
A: 9.65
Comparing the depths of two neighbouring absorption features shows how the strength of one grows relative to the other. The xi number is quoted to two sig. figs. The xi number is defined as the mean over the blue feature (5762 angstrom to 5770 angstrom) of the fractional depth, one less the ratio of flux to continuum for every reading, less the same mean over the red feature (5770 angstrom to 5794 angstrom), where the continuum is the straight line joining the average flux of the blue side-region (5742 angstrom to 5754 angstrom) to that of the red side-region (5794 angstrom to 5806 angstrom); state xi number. -0.030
